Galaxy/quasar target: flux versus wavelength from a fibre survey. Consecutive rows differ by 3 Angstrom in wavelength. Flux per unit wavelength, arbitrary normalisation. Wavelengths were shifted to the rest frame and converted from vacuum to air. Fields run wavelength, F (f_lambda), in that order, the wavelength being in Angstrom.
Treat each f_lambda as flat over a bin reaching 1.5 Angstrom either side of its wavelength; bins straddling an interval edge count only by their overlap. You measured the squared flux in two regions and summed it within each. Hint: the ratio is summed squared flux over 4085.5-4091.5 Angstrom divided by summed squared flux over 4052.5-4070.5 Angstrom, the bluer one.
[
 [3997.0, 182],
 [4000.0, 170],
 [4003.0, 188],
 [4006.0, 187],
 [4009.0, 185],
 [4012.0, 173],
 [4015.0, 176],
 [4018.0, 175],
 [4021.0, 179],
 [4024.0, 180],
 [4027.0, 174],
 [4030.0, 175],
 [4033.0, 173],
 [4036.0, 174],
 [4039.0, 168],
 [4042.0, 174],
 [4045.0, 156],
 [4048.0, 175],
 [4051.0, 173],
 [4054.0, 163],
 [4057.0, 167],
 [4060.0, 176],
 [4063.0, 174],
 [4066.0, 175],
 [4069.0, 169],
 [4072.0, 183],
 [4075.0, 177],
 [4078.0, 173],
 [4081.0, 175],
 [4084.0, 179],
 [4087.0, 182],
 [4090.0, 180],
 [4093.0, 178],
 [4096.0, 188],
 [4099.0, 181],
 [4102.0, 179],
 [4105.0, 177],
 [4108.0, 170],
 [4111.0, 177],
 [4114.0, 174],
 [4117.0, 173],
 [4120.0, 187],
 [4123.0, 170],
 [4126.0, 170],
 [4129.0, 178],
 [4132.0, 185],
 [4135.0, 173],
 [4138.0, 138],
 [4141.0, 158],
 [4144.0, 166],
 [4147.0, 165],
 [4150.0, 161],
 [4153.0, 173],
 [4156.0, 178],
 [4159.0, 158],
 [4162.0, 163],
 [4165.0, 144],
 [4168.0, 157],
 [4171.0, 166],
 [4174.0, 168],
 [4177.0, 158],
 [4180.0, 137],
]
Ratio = 0.37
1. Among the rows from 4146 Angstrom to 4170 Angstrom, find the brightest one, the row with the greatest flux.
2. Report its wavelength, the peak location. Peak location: 4156.0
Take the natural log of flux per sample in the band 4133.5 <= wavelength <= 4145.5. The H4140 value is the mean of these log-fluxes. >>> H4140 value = 5.06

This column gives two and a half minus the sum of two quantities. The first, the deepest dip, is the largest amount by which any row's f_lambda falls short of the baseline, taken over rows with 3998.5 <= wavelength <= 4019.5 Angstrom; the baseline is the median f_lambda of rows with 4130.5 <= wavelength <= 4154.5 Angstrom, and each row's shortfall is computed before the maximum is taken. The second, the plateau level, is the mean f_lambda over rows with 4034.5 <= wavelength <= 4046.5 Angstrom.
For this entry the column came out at -161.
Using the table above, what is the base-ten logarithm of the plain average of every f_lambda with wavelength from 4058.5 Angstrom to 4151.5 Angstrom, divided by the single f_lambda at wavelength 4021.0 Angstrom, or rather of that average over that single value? -0.013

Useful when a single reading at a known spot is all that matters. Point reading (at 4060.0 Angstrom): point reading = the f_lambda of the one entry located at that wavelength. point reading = 176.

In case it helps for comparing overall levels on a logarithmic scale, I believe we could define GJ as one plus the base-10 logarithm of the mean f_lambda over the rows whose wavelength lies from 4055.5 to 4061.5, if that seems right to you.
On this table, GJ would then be 3.23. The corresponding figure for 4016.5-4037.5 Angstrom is 3.24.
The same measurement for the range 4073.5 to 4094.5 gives 3.25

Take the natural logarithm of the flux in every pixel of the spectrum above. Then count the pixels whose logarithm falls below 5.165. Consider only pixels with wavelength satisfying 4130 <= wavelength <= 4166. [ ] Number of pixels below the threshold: 10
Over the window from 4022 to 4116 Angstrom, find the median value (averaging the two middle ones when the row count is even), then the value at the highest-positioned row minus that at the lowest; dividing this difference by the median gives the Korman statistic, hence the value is -0.03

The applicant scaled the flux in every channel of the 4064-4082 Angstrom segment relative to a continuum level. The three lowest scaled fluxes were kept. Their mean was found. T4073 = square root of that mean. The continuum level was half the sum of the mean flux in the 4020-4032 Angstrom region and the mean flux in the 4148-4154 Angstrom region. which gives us 1.00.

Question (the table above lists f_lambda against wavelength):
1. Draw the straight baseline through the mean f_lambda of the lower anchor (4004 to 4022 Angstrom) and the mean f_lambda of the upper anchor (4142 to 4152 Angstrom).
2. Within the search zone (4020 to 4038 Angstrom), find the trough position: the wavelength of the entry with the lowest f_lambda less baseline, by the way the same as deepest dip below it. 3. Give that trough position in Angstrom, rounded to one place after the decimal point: 4033.0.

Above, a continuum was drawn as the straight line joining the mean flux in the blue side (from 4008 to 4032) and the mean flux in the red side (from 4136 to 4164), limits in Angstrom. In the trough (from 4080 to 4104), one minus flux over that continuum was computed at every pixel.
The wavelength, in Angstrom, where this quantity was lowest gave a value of 4096.0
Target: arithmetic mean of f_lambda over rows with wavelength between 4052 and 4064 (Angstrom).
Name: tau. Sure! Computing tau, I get 170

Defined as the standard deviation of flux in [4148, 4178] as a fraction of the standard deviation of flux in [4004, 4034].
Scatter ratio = 1.91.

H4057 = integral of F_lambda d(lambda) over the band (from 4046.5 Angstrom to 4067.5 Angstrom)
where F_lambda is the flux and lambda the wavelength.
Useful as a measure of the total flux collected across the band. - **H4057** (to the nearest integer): 3609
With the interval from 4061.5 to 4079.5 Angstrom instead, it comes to 3153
